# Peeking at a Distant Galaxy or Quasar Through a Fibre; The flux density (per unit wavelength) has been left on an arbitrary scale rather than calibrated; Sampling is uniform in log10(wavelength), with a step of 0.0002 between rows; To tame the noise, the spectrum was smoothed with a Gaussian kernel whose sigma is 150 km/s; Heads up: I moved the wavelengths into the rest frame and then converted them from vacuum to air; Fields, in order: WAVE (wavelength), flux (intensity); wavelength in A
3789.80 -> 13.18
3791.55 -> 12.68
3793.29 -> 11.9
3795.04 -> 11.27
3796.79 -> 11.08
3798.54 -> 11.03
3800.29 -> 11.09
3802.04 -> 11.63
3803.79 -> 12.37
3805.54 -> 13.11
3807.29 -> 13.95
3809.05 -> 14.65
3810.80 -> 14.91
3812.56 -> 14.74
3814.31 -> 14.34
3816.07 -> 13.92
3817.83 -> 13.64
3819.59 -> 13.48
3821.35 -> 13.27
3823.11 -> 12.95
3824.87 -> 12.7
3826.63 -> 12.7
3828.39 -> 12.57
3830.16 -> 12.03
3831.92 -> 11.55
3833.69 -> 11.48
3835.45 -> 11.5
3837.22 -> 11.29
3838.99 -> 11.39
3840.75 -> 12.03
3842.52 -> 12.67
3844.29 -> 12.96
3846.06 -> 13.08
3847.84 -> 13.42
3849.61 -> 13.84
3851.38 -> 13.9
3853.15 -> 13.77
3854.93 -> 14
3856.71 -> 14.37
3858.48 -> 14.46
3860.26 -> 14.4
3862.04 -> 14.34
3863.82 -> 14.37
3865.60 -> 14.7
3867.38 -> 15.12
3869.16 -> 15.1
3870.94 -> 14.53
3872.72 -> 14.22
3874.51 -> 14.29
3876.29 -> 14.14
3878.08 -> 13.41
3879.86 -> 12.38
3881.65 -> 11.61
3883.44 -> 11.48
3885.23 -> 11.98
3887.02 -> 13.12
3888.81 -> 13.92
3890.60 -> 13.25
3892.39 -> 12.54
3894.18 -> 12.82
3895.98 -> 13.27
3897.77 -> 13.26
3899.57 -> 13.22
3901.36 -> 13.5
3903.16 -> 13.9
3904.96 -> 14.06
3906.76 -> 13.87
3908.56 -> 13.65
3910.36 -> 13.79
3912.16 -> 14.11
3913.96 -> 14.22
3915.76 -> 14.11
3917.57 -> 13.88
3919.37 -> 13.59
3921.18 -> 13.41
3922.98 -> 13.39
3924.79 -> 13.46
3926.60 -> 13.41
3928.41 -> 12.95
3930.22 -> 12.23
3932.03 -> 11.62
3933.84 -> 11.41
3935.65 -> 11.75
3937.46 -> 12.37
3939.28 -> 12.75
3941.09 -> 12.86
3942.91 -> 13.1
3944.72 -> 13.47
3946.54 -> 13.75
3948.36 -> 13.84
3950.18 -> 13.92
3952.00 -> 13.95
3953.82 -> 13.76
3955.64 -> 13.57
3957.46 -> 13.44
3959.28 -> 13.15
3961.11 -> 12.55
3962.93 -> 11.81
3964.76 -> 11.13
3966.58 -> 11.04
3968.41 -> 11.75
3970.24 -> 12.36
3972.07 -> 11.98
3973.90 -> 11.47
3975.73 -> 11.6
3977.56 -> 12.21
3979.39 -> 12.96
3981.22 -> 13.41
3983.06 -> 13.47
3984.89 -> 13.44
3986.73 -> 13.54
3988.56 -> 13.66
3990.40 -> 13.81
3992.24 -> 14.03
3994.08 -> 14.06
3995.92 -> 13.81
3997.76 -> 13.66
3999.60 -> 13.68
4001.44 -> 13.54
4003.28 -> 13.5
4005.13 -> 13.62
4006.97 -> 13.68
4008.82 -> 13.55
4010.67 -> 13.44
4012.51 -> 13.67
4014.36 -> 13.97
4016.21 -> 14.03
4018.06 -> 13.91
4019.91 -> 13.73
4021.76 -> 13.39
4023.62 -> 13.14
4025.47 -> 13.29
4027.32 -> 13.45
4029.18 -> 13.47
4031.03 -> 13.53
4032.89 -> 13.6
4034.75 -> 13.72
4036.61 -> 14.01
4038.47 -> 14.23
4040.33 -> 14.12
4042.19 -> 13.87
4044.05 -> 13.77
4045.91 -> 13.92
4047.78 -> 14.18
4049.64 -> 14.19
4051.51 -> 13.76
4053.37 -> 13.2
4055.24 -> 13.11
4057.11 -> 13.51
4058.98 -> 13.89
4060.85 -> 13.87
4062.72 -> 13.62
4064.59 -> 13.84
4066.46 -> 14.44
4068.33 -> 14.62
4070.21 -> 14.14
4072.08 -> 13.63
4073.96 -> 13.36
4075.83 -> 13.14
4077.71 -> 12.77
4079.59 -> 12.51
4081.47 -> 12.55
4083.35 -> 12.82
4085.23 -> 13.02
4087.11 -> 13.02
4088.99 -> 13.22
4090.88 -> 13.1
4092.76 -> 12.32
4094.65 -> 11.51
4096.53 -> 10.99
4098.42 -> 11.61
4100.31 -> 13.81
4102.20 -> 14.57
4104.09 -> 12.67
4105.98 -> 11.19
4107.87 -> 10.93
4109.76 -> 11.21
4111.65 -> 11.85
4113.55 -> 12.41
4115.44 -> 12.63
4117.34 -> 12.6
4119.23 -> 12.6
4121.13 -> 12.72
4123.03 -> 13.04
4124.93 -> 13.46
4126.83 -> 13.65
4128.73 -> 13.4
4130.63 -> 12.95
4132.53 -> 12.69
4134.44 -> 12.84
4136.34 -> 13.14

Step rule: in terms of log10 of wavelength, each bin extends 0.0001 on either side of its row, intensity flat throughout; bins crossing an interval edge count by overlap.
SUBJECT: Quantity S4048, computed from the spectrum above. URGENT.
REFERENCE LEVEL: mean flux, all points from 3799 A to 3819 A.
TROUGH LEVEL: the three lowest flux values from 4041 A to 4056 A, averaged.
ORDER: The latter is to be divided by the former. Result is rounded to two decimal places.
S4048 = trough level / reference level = 0.99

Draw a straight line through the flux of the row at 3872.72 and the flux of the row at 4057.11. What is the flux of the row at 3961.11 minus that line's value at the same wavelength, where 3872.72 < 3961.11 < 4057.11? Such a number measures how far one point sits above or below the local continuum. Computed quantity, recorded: -1.3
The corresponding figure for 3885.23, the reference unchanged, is -2.2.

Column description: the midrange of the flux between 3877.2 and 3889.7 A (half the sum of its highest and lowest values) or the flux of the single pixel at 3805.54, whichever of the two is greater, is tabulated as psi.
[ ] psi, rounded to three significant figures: 13.1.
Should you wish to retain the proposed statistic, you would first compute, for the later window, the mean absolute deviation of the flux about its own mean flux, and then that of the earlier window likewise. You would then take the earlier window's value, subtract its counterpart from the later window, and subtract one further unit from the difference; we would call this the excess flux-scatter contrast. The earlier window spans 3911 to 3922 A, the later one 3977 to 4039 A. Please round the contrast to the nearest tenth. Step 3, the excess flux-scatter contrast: -1.0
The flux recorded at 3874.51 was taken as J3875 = 14.29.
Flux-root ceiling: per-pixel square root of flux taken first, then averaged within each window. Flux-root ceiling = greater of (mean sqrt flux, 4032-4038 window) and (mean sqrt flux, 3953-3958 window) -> 3.71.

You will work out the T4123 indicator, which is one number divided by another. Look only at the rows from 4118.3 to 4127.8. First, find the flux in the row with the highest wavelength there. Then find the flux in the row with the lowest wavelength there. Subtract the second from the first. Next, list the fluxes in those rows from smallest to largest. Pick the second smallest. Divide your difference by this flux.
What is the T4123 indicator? 0.08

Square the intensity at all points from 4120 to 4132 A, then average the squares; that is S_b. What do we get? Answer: 174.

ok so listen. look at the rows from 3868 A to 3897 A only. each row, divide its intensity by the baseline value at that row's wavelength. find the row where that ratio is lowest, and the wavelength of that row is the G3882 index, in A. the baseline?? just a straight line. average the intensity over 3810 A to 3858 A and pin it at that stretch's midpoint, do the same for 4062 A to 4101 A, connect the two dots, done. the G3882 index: 3883.44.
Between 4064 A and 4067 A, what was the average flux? 14.1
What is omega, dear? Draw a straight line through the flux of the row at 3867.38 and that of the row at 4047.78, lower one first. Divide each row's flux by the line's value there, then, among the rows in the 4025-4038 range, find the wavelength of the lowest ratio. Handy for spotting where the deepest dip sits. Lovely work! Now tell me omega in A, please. 4025.47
